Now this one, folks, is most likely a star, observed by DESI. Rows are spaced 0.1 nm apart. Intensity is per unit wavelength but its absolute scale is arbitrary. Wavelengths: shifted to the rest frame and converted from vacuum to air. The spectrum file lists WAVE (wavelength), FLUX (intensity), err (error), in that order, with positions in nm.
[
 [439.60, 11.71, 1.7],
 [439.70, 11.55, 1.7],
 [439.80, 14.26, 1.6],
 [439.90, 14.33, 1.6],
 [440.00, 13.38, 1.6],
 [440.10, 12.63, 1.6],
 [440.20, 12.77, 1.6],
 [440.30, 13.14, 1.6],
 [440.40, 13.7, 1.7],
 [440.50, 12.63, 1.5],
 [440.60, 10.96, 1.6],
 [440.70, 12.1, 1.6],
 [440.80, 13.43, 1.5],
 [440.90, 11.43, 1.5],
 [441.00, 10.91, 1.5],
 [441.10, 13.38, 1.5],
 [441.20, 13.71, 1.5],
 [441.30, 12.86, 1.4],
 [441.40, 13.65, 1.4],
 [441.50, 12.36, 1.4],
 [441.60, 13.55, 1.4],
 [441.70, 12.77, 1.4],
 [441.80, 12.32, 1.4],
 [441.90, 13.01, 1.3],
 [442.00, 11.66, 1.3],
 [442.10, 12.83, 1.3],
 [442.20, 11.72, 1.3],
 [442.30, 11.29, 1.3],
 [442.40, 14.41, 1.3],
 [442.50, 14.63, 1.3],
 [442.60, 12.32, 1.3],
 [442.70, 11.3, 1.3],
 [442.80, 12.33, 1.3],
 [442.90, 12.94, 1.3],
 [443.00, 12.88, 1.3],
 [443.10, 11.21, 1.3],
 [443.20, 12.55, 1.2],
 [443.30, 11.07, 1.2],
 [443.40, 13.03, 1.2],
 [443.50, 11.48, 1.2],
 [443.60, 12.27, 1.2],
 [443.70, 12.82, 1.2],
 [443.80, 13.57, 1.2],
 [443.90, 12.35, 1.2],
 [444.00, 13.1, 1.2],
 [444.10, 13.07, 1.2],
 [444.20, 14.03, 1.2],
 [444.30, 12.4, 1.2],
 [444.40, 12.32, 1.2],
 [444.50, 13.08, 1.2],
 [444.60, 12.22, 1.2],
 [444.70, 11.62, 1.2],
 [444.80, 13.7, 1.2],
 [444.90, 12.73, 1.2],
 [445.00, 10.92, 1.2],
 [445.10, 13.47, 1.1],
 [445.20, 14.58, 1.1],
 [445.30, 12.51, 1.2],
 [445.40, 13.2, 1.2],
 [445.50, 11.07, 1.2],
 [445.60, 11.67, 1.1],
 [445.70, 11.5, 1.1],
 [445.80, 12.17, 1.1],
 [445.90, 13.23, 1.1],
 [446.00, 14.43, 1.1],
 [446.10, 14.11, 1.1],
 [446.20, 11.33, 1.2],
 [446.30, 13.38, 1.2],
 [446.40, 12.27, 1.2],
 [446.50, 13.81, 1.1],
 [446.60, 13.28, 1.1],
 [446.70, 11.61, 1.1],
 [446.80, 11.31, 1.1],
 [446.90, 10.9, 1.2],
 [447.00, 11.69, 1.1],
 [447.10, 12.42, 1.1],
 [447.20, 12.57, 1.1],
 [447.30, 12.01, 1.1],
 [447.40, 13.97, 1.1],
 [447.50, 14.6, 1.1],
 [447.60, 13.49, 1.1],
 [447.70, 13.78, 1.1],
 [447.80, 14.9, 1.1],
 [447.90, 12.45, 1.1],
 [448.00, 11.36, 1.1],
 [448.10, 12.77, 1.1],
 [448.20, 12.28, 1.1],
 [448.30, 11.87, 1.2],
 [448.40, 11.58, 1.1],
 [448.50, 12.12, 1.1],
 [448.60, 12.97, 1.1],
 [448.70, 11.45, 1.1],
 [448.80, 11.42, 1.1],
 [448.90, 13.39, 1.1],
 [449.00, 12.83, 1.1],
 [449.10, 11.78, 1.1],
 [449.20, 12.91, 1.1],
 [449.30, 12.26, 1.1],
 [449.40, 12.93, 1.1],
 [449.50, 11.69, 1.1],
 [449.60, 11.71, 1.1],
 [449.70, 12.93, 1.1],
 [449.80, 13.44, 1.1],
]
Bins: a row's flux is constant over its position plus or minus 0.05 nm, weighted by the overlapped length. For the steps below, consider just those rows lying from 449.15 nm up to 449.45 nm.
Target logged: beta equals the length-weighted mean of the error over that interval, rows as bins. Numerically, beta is 1.10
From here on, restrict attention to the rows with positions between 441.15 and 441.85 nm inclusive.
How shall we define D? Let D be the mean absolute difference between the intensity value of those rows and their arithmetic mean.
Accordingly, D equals 0.5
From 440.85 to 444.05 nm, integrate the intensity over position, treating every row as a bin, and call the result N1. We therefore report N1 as 40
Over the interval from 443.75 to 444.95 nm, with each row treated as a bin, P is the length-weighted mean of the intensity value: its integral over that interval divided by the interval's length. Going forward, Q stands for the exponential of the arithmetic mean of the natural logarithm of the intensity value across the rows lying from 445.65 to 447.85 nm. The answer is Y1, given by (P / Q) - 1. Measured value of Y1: 0.00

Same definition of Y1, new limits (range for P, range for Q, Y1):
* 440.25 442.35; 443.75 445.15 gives -0.01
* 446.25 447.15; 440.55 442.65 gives -0.02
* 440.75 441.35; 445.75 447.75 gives -0.01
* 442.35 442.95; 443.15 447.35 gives 0.04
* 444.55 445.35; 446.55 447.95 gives 0.00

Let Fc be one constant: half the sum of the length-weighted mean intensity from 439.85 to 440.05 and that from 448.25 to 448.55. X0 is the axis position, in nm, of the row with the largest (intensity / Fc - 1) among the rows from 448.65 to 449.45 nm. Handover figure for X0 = 448.90 nm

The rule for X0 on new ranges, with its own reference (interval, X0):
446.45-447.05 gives 446.50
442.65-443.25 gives 442.90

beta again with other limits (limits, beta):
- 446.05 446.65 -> 1.15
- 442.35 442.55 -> 1.30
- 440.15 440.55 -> 1.60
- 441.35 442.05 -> 1.37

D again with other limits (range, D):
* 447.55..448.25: 0.9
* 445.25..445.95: 0.7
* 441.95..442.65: 1.1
